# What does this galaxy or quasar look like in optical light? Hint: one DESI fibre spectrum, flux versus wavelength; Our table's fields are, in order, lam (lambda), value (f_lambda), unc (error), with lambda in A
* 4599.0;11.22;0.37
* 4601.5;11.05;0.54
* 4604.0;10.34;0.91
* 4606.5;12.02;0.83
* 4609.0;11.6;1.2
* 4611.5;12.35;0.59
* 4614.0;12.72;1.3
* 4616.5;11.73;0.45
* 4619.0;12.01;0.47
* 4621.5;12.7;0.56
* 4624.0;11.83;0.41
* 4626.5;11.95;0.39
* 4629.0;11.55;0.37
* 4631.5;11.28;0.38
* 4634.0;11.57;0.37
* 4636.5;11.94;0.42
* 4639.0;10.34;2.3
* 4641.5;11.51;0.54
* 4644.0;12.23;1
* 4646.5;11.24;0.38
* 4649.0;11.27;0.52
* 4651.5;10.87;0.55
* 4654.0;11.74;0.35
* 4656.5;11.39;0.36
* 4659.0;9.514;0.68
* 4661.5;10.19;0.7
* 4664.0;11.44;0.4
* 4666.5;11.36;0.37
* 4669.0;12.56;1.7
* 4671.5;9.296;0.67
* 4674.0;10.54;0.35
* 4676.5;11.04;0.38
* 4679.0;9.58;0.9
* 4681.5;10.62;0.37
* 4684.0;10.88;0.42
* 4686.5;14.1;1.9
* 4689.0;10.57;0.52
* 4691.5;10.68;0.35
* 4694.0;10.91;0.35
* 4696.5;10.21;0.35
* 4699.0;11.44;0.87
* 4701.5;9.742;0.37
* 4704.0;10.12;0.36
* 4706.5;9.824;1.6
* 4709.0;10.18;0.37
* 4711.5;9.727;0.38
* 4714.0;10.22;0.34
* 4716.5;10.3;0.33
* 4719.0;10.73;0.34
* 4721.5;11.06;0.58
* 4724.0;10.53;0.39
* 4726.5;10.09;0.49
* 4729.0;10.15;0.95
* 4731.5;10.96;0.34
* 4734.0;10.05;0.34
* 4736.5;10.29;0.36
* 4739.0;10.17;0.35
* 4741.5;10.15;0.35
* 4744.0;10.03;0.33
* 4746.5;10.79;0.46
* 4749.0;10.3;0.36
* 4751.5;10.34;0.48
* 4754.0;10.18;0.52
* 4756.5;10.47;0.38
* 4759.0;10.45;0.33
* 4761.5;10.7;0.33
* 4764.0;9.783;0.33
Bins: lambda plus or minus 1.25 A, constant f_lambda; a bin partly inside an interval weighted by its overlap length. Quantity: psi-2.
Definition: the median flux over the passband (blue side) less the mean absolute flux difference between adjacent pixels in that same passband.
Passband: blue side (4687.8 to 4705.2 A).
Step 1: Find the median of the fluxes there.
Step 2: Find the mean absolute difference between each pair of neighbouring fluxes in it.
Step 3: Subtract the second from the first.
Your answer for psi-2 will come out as 9.8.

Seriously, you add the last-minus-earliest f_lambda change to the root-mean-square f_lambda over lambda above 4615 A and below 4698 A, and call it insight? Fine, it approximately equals 9.8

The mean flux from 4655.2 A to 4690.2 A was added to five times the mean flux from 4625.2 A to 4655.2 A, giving 68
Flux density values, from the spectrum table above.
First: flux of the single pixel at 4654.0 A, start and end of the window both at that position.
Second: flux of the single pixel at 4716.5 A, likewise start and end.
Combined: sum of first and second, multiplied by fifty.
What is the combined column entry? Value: 1102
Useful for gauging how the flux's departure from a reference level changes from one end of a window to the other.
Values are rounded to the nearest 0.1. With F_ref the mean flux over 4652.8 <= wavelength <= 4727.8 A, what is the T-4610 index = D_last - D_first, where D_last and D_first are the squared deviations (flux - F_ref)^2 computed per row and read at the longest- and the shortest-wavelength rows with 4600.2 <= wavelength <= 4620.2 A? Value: 1.6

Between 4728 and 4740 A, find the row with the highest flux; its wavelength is 4731.5 A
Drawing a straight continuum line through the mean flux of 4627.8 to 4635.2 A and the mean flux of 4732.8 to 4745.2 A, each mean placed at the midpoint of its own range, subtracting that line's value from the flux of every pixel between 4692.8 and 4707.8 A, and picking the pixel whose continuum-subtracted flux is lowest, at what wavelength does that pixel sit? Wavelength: 4701.5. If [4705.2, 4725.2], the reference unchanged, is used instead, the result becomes 4711.5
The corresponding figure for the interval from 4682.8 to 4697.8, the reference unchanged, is 4696.5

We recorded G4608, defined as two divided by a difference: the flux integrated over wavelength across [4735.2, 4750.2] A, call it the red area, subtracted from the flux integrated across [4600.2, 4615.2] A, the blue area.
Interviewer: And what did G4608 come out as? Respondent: 0.10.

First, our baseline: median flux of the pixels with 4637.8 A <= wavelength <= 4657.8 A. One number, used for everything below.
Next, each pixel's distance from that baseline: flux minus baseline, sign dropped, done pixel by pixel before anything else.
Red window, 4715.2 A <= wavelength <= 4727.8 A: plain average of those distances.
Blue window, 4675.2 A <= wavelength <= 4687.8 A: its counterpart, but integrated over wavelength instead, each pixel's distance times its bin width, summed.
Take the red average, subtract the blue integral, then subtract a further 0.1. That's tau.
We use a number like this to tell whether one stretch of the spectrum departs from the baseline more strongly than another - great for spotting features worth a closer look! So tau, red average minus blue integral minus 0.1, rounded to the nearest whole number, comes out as -14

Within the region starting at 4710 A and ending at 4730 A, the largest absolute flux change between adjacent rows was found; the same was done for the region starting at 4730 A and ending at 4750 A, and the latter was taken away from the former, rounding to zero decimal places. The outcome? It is 0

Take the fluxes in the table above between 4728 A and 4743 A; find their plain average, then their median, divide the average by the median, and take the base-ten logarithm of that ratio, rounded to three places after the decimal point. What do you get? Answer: 0.006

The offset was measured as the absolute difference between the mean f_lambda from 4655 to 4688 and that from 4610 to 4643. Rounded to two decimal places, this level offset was 0.84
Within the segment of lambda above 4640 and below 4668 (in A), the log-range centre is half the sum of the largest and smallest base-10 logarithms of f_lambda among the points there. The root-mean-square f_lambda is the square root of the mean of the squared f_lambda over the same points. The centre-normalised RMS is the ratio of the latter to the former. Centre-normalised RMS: 10.8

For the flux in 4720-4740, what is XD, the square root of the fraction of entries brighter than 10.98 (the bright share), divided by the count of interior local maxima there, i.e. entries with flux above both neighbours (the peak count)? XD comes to 0.18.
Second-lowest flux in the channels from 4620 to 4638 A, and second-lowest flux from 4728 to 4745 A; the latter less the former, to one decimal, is -1.5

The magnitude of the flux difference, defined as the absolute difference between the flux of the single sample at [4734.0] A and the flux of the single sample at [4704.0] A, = 0.1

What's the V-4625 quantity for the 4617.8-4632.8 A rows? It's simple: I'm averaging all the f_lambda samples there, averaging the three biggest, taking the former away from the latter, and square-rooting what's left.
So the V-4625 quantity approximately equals 0.58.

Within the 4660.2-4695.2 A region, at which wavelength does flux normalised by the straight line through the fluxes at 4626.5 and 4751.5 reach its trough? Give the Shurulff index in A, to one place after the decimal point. 4671.5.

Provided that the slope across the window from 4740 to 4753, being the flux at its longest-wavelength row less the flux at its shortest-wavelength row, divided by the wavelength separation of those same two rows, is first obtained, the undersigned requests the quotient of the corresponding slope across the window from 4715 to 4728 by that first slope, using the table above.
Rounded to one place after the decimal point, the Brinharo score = -1.1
